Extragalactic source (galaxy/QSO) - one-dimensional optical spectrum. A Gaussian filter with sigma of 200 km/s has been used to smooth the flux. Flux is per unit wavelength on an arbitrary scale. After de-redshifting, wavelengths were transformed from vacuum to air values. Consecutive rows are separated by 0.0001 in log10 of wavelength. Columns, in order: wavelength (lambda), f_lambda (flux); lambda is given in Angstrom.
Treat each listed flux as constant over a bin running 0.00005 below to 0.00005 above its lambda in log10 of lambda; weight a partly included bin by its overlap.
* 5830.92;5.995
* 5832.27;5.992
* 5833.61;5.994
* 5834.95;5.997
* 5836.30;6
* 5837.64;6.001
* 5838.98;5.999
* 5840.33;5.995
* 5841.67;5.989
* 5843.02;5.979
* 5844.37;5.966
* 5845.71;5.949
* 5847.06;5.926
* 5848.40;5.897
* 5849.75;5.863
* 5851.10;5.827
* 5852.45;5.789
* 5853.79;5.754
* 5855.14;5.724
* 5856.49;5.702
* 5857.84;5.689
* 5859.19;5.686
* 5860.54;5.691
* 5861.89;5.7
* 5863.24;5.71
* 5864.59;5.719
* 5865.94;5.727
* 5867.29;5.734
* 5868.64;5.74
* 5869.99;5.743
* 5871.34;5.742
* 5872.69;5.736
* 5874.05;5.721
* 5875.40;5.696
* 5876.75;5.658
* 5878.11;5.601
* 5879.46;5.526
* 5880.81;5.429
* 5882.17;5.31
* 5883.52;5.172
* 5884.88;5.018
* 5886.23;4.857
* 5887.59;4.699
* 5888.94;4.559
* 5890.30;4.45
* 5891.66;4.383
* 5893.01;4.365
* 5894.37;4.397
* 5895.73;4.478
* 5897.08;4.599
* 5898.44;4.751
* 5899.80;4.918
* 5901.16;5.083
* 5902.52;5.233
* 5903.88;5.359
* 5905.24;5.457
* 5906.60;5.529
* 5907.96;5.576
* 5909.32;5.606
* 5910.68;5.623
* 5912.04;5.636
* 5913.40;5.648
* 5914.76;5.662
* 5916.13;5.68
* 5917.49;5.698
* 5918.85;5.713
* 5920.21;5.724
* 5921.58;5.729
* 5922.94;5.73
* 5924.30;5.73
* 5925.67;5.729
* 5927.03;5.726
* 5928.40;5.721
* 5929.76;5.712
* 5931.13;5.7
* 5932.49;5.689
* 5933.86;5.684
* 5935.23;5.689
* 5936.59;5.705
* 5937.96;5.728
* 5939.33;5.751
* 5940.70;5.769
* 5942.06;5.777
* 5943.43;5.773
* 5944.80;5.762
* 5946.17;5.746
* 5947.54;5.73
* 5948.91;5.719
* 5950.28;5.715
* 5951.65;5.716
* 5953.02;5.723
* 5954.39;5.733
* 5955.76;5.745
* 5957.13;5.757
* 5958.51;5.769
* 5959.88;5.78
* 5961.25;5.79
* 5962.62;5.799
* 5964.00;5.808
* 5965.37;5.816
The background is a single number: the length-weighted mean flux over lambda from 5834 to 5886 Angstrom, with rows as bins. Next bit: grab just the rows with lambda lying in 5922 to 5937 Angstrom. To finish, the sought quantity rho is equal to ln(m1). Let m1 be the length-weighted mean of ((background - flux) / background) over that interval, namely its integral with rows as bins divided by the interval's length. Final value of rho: -5.5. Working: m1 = 0.00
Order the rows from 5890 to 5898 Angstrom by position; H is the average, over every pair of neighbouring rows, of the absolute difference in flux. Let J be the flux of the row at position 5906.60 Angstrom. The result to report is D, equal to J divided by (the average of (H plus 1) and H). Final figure 9.81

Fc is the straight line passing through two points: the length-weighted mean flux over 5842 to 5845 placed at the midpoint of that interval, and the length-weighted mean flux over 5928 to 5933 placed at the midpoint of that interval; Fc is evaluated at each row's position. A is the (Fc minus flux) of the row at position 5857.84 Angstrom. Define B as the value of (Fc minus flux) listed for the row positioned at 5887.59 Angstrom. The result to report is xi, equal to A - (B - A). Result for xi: -0.68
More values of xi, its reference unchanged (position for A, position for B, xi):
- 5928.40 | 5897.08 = -1.21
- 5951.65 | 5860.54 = -0.34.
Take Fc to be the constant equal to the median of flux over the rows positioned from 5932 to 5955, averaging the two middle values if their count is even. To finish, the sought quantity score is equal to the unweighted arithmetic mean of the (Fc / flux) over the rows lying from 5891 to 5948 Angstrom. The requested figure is 1.055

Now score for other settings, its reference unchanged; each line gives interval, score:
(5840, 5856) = 0.973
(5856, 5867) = 1.004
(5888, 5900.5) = 1.262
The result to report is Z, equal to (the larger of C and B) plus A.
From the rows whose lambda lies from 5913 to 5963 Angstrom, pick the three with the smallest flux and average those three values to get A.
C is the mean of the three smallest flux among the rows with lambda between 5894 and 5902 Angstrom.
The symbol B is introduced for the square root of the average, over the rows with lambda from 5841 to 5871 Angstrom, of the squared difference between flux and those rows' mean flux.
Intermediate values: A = 5.66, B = 0.11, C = 4.5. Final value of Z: 10.2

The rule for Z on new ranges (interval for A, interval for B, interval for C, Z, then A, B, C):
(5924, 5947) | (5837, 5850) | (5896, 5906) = 10.4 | 5.69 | 0.04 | 4.8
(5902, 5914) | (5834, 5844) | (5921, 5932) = 11.1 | 5.35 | 0.01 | 5.7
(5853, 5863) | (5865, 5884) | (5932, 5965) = 11.4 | 5.69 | 0.18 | 5.7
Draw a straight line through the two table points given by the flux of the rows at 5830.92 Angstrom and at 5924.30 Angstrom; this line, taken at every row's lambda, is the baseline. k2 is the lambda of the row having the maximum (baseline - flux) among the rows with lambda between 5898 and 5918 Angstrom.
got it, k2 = 5898.44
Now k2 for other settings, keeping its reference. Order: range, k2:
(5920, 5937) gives 5933.86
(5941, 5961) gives 5950.28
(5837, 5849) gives 5848.40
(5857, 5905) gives 5893.01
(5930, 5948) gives 5933.86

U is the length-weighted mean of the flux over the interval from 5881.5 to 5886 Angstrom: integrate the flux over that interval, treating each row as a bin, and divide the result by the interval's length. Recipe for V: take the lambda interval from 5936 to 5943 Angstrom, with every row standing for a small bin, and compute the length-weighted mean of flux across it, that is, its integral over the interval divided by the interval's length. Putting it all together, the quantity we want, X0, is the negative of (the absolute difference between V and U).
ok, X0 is -0.6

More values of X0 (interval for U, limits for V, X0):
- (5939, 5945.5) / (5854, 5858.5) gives -0.1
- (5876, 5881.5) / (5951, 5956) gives -0.2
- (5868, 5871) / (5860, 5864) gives 0.0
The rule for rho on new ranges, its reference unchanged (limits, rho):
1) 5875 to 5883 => -3.3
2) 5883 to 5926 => -2.4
